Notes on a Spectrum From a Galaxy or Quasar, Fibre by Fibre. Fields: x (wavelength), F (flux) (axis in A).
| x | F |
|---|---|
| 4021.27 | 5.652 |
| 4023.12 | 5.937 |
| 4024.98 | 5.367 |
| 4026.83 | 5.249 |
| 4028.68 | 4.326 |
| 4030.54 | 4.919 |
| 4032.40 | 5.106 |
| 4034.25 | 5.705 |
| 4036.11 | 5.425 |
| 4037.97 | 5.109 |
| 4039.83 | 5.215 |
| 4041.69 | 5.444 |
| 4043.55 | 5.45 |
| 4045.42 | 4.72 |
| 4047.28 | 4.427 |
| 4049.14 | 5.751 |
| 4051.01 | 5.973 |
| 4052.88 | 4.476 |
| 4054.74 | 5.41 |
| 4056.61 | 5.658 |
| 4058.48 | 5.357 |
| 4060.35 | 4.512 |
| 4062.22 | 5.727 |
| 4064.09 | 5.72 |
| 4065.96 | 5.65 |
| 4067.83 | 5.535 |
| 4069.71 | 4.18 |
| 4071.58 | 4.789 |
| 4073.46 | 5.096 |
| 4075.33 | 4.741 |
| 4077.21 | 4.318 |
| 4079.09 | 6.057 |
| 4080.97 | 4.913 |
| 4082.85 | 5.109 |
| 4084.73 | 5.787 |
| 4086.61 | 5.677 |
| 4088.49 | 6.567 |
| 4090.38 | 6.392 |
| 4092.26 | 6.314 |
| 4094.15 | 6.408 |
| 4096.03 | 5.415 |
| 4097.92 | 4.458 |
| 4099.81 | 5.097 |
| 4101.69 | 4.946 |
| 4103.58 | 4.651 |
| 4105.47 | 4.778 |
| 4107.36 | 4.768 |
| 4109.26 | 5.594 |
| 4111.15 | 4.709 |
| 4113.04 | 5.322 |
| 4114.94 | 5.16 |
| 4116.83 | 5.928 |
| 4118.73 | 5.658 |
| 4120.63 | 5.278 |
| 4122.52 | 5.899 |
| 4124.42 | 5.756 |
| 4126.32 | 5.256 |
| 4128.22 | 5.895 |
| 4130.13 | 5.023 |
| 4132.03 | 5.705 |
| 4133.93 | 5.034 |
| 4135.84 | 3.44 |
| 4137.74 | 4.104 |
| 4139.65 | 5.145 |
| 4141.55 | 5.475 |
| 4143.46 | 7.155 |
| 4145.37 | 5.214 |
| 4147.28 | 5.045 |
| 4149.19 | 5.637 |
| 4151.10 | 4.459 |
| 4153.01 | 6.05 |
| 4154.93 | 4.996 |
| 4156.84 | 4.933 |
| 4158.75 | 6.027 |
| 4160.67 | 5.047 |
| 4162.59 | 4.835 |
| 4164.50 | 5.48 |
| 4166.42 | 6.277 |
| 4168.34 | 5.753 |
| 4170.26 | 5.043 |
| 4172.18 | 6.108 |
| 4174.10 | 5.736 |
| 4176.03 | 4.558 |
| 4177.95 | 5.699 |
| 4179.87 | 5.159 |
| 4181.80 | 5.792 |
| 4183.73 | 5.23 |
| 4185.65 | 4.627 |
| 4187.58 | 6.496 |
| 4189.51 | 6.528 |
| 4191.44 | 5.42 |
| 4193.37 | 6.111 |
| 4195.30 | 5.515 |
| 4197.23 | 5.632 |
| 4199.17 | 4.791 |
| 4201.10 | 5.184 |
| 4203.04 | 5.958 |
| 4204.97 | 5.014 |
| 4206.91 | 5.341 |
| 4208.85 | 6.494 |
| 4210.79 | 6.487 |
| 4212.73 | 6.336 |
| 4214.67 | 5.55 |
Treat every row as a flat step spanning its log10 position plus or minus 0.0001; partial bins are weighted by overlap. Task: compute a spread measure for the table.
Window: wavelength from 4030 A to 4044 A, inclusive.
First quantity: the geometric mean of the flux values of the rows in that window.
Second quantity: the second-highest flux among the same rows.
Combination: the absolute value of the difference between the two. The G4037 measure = 0.16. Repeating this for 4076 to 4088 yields 0.51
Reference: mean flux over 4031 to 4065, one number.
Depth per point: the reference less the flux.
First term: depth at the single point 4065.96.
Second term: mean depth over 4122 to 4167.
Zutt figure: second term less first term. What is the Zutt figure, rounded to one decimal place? 0.3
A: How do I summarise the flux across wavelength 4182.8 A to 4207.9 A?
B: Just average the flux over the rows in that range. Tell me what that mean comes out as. 5.53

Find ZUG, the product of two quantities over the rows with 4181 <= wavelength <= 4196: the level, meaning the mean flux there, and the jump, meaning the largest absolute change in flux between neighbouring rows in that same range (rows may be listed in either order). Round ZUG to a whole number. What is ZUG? 11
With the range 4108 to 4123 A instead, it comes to 5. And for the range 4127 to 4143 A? 8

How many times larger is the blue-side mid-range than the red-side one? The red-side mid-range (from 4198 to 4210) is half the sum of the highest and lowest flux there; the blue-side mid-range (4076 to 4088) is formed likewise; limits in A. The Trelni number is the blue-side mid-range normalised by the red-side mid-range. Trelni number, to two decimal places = 0.92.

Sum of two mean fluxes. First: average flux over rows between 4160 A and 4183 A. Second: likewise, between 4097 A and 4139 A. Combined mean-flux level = 10.6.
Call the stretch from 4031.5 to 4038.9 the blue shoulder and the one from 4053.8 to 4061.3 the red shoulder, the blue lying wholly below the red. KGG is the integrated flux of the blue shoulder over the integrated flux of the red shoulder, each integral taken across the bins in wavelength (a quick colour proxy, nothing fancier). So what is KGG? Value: 1.01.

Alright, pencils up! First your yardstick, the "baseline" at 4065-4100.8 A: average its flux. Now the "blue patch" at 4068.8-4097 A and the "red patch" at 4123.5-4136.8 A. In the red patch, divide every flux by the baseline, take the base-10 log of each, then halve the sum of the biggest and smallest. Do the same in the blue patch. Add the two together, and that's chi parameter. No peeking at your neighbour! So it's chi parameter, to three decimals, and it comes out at -0.091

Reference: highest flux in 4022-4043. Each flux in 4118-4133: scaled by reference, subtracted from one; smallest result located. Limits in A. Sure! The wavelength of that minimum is 4122.52 A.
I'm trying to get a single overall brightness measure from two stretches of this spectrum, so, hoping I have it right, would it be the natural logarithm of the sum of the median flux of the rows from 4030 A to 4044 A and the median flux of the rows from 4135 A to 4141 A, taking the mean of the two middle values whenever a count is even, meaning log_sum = 2.24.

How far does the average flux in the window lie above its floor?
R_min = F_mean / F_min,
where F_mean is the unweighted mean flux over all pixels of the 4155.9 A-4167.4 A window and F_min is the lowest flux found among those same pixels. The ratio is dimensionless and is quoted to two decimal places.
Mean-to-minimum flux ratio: 1.12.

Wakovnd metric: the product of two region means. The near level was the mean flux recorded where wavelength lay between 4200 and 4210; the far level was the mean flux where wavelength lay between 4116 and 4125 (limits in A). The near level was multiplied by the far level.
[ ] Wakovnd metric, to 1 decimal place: 31.9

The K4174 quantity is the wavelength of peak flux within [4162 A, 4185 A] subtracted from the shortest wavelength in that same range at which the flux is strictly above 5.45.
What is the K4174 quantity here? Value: -1.9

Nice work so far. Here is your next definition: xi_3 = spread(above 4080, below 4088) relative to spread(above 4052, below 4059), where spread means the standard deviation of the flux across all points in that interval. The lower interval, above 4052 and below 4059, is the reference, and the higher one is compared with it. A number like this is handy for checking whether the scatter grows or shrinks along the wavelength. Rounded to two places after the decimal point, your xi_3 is 0.83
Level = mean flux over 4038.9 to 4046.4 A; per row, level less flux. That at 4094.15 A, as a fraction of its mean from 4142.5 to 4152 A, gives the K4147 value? 4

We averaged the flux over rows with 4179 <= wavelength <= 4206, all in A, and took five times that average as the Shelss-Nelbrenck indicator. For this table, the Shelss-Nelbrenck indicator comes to 27.7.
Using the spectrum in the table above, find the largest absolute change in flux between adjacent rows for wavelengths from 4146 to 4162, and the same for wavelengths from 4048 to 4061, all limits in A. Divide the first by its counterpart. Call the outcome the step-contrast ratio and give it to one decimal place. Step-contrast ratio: 1.1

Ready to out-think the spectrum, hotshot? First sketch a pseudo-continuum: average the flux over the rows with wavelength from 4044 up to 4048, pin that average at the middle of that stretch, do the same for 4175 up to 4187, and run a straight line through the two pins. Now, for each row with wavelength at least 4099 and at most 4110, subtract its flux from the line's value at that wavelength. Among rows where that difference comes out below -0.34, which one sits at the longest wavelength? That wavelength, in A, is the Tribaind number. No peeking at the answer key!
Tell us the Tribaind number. 4109.26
